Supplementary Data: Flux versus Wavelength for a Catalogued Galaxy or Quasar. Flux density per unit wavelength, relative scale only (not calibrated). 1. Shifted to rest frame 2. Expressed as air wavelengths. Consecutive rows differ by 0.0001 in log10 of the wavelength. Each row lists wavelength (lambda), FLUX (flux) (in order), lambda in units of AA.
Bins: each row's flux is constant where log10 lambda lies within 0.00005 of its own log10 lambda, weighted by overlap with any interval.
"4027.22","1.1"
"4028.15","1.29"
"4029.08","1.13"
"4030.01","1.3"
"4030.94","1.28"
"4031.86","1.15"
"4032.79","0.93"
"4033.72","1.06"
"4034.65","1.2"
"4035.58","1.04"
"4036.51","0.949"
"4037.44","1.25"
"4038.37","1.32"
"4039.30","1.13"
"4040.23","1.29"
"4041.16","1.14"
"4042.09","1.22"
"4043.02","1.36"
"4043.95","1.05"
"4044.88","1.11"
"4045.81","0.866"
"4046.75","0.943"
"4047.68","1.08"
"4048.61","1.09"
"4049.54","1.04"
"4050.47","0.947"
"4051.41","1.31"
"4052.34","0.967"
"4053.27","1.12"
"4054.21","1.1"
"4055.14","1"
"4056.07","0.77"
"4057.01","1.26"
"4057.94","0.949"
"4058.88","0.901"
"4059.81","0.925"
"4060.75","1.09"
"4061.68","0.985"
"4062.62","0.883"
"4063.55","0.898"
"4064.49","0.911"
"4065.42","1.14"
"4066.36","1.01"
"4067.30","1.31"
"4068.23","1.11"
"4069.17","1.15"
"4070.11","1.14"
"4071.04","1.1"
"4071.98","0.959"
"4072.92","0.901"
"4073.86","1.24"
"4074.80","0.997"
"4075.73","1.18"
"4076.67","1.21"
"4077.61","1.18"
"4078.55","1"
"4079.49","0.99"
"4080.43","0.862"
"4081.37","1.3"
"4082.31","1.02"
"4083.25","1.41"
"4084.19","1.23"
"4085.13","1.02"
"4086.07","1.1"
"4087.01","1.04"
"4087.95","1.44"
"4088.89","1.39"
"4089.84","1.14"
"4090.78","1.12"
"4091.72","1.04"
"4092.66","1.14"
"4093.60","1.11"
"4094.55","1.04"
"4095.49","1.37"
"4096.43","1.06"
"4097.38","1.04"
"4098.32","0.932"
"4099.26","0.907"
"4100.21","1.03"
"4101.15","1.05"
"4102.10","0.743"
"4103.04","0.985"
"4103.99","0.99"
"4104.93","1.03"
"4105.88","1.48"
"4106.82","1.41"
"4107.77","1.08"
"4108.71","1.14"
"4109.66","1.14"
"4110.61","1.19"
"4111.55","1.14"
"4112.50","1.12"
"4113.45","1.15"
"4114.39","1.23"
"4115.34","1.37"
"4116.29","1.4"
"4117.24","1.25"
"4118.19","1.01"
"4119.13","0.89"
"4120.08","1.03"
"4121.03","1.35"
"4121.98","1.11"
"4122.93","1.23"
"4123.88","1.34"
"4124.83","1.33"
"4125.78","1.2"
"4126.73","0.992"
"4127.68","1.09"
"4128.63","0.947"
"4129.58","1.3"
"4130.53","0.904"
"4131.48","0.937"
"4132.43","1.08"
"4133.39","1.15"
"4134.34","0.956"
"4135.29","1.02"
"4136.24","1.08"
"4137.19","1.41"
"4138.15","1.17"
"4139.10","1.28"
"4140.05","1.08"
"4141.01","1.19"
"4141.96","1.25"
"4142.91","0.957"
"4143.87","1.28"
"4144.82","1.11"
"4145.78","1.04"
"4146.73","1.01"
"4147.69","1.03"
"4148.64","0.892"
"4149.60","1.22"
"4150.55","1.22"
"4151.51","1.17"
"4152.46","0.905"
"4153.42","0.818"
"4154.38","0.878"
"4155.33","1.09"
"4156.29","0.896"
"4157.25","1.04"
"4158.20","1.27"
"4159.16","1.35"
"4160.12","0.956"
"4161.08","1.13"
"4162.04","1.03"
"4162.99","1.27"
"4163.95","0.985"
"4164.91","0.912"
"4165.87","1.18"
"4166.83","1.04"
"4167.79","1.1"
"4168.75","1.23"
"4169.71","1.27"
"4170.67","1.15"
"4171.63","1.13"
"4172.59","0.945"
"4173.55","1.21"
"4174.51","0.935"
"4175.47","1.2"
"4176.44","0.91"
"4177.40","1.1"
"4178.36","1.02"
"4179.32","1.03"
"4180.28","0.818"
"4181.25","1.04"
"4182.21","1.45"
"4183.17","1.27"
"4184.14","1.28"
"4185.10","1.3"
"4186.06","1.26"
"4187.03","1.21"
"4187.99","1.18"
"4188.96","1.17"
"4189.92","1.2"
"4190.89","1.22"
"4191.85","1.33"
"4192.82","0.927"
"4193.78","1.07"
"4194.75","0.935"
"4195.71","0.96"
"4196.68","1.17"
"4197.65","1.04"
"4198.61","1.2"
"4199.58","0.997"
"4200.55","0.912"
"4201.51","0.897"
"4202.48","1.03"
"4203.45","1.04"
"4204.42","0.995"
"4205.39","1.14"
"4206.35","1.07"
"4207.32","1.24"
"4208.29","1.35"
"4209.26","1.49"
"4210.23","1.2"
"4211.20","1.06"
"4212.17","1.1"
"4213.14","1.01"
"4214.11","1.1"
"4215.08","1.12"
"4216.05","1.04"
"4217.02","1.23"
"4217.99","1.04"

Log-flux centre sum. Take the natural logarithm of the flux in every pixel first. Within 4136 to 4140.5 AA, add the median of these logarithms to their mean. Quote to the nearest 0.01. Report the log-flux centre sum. 0.34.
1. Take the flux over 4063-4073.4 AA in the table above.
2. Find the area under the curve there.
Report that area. 11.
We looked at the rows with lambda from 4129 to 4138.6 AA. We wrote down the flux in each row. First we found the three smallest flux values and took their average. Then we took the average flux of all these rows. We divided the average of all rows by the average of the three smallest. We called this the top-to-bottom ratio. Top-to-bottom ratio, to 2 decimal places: 1.18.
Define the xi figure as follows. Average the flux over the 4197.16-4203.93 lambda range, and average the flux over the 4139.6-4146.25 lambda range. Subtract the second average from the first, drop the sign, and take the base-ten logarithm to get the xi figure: -0.95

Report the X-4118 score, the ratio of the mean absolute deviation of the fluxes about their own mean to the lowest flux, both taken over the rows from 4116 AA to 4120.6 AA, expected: 0.19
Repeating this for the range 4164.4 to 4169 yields 0.10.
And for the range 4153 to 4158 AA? 0.12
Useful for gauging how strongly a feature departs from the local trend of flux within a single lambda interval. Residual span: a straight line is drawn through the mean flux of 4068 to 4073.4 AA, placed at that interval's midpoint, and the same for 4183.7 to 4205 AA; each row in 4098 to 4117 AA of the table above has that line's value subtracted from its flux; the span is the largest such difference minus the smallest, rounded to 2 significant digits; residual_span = 0.74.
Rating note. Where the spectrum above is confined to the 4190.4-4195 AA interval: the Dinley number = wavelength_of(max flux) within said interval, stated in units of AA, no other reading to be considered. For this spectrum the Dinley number 4191.85 AA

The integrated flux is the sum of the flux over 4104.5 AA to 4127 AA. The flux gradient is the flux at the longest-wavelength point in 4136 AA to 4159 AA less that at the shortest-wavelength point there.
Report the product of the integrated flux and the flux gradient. 5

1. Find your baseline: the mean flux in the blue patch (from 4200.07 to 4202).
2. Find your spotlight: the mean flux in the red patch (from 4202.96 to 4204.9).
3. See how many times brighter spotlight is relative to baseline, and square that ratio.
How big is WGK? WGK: 1.3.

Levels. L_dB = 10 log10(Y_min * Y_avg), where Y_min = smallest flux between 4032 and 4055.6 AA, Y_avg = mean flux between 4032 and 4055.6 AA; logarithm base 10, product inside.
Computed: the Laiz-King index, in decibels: -0.21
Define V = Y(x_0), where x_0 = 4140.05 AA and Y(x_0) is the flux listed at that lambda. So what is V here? 1.08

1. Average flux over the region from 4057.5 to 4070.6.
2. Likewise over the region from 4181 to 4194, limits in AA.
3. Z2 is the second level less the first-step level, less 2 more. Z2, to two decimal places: -1.82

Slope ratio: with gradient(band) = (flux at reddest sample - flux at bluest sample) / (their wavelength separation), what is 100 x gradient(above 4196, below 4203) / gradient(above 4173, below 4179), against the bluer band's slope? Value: 61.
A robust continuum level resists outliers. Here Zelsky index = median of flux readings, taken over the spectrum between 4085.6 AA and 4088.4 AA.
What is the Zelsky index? 1.10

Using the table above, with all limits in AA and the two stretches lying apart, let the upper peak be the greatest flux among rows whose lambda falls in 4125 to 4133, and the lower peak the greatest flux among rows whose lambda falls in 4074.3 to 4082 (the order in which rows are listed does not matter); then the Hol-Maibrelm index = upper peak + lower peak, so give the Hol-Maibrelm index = 2.60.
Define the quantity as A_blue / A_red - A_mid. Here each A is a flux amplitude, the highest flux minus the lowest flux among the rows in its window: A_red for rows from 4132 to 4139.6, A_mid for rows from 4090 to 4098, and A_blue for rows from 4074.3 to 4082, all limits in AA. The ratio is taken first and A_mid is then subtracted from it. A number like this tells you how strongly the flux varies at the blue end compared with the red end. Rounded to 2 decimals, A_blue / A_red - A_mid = 0.63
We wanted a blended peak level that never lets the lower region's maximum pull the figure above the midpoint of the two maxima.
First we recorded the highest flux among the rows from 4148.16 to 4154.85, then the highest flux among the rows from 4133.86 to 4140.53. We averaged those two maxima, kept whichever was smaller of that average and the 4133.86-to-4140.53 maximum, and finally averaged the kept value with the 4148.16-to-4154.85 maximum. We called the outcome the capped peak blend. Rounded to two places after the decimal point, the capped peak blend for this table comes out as 1.27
